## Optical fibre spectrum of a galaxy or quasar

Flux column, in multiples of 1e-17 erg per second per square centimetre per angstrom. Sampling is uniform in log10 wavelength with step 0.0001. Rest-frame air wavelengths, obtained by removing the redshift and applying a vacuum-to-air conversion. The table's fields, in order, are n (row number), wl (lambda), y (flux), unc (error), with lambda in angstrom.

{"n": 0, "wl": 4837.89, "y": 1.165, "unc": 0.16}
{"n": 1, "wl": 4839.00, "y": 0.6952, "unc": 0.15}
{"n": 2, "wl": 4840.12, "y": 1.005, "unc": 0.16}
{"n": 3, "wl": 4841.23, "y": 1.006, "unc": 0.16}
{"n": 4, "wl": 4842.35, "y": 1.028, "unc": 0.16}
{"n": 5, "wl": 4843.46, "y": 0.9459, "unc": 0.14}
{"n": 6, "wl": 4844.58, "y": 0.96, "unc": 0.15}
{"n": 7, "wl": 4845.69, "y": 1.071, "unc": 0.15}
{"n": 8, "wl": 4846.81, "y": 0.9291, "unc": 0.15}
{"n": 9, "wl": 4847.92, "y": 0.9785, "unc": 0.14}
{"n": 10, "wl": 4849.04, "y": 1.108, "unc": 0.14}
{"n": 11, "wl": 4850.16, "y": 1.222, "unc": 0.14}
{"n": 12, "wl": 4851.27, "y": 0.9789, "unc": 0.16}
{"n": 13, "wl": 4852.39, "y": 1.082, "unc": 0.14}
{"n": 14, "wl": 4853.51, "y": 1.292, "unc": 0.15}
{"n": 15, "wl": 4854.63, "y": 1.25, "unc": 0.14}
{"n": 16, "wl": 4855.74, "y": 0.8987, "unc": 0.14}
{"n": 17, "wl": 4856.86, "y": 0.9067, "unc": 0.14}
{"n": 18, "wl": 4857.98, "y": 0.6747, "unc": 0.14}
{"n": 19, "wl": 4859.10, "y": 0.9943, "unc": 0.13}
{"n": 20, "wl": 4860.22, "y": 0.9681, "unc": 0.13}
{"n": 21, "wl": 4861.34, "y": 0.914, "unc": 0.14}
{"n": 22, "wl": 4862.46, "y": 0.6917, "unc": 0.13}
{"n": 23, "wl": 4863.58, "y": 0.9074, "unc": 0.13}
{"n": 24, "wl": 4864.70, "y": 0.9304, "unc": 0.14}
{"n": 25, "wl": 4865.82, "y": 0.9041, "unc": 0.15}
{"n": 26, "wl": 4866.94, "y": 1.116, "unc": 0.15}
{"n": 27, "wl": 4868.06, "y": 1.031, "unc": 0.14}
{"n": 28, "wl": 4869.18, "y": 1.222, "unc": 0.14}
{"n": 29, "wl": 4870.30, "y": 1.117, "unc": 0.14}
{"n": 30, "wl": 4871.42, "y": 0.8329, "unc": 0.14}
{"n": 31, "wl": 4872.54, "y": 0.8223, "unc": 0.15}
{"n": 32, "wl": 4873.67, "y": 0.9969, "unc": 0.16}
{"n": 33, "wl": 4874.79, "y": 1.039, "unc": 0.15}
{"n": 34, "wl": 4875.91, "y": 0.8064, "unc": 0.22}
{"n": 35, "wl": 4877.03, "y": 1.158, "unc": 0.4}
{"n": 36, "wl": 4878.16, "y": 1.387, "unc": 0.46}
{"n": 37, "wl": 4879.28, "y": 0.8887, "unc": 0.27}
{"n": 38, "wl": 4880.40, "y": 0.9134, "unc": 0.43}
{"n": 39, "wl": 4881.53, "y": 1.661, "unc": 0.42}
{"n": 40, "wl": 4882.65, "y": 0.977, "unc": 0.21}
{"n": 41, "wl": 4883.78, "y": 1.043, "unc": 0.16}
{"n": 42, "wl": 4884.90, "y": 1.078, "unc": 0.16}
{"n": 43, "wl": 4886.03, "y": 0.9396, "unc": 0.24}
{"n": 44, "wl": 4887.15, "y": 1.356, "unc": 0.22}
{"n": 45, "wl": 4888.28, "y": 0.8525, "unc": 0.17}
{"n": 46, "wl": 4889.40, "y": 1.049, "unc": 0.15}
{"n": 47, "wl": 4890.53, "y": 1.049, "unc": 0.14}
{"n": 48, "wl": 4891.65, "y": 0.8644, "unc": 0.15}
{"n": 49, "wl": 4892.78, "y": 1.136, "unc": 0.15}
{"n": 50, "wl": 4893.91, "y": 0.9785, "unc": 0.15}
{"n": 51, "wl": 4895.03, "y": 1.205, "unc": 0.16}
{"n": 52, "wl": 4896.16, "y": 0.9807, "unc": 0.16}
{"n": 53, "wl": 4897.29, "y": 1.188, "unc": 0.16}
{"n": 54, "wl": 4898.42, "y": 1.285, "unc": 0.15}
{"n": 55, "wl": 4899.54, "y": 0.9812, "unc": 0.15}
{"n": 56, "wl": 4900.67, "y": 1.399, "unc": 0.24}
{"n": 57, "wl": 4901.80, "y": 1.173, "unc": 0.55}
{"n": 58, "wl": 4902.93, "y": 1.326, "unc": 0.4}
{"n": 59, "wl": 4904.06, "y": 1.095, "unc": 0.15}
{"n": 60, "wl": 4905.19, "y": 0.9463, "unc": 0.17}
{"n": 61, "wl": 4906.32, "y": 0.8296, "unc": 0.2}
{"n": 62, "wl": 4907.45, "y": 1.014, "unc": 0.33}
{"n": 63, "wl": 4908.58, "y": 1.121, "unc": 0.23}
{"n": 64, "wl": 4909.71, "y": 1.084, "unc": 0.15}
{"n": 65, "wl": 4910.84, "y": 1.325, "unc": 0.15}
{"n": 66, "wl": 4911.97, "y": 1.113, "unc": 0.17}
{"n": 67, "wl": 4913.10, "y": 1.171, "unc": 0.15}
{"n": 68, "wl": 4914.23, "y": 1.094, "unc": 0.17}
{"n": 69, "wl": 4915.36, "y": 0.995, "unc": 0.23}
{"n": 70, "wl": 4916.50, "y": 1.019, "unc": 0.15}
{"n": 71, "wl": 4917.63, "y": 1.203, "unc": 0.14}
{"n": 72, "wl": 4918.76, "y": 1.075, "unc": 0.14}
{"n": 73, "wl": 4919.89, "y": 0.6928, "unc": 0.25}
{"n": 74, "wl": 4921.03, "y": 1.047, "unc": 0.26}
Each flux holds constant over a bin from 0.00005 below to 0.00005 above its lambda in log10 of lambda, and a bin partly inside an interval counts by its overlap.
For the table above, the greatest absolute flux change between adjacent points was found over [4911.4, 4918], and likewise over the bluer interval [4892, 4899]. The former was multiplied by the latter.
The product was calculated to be 0.04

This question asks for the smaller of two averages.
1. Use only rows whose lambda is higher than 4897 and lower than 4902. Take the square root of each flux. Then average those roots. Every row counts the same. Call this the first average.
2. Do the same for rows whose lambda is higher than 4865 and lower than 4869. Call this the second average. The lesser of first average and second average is 1.01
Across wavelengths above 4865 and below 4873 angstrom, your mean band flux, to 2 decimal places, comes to 1.01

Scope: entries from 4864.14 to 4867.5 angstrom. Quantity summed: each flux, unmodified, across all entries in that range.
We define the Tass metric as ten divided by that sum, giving 3.39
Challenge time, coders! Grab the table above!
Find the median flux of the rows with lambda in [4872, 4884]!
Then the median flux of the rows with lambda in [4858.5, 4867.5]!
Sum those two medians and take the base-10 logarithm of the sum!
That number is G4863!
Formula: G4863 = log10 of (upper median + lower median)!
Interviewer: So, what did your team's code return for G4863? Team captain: 0.283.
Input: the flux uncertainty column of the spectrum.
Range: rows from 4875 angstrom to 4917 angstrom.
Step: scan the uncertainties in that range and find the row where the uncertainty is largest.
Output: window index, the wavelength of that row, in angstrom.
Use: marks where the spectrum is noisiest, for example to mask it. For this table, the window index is 4901.80 angstrom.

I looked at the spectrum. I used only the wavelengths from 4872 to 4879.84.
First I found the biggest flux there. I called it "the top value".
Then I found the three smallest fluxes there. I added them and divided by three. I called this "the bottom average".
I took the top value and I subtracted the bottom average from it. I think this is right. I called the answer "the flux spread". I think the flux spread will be 0.55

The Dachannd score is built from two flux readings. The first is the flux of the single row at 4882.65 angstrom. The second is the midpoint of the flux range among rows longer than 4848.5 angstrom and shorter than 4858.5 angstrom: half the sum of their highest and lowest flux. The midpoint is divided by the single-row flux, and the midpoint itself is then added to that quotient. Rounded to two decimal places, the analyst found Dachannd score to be 1.99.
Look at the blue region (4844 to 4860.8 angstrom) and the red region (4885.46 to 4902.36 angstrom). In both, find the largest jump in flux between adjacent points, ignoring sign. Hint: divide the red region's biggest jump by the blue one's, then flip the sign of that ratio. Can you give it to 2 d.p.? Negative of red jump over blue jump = -1.43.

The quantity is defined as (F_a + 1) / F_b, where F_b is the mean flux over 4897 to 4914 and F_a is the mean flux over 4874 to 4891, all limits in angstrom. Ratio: 1.83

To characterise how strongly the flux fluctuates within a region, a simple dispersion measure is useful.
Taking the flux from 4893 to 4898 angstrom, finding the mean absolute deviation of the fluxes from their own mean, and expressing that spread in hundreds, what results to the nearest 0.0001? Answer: 0.0011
